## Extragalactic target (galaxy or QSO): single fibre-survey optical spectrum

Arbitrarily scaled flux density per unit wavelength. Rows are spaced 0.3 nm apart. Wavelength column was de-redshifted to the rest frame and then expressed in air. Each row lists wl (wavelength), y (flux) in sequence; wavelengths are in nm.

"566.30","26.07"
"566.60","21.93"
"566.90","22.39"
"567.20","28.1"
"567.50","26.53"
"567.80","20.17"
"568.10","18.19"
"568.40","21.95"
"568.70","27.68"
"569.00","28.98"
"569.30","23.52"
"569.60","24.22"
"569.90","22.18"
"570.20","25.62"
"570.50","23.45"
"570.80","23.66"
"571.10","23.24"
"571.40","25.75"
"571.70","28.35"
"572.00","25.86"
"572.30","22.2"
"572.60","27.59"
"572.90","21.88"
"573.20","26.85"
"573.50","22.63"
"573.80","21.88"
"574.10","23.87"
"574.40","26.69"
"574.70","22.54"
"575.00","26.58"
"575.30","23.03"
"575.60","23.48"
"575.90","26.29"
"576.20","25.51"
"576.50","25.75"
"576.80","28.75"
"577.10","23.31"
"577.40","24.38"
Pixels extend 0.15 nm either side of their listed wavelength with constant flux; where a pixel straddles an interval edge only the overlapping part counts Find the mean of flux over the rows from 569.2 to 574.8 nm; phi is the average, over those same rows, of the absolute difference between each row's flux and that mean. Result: 1.74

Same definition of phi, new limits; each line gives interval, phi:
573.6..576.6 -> 1.60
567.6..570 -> 2.74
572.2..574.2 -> 1.94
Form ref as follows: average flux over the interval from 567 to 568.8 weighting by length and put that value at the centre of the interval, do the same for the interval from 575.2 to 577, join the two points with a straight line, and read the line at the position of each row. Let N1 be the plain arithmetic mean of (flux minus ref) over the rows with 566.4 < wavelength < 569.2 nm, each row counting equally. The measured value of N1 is 0.39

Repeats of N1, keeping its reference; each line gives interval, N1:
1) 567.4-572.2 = 0.29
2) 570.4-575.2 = -0.16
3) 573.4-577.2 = -0.66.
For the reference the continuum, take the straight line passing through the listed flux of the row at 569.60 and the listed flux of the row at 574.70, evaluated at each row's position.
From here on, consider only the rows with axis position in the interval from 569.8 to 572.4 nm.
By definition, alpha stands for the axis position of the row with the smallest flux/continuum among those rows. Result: 569.90 nm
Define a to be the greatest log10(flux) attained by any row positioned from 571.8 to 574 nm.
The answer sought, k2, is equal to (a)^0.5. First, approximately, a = 1.44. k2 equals 1.20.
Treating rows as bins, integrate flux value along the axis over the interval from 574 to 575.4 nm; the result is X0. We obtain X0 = 34.5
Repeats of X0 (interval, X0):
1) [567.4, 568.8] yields 31.6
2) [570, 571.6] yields 39.0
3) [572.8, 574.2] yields 32.8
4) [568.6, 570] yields 35.5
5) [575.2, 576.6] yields 34.8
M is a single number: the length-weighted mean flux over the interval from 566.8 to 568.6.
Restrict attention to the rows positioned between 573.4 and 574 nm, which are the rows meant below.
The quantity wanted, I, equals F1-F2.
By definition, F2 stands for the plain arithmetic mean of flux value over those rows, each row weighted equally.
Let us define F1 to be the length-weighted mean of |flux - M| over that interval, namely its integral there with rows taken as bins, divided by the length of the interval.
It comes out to -21.4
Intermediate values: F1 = 0.8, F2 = 22.3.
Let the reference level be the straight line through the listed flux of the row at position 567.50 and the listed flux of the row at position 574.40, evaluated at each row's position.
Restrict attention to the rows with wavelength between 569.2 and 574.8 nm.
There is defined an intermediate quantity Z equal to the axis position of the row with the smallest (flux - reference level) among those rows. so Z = 573.80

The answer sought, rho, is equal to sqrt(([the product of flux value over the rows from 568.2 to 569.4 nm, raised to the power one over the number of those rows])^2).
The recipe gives 25.4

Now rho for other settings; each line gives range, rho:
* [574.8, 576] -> 24.8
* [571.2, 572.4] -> 25.4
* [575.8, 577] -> 26.5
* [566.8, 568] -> 24.1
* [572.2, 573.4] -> 24.5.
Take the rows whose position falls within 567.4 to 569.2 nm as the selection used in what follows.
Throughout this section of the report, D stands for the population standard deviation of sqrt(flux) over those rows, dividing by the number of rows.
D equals 0.416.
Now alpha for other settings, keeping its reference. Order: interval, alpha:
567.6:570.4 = 568.10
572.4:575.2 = 572.90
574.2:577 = 574.70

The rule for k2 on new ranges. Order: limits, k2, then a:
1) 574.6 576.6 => 1.19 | 1.42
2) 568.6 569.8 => 1.21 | 1.46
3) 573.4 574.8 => 1.19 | 1.43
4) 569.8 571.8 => 1.21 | 1.45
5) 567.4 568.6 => 1.19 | 1.42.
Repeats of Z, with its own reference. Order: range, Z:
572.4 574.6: 573.80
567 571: 568.10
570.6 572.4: 572.30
